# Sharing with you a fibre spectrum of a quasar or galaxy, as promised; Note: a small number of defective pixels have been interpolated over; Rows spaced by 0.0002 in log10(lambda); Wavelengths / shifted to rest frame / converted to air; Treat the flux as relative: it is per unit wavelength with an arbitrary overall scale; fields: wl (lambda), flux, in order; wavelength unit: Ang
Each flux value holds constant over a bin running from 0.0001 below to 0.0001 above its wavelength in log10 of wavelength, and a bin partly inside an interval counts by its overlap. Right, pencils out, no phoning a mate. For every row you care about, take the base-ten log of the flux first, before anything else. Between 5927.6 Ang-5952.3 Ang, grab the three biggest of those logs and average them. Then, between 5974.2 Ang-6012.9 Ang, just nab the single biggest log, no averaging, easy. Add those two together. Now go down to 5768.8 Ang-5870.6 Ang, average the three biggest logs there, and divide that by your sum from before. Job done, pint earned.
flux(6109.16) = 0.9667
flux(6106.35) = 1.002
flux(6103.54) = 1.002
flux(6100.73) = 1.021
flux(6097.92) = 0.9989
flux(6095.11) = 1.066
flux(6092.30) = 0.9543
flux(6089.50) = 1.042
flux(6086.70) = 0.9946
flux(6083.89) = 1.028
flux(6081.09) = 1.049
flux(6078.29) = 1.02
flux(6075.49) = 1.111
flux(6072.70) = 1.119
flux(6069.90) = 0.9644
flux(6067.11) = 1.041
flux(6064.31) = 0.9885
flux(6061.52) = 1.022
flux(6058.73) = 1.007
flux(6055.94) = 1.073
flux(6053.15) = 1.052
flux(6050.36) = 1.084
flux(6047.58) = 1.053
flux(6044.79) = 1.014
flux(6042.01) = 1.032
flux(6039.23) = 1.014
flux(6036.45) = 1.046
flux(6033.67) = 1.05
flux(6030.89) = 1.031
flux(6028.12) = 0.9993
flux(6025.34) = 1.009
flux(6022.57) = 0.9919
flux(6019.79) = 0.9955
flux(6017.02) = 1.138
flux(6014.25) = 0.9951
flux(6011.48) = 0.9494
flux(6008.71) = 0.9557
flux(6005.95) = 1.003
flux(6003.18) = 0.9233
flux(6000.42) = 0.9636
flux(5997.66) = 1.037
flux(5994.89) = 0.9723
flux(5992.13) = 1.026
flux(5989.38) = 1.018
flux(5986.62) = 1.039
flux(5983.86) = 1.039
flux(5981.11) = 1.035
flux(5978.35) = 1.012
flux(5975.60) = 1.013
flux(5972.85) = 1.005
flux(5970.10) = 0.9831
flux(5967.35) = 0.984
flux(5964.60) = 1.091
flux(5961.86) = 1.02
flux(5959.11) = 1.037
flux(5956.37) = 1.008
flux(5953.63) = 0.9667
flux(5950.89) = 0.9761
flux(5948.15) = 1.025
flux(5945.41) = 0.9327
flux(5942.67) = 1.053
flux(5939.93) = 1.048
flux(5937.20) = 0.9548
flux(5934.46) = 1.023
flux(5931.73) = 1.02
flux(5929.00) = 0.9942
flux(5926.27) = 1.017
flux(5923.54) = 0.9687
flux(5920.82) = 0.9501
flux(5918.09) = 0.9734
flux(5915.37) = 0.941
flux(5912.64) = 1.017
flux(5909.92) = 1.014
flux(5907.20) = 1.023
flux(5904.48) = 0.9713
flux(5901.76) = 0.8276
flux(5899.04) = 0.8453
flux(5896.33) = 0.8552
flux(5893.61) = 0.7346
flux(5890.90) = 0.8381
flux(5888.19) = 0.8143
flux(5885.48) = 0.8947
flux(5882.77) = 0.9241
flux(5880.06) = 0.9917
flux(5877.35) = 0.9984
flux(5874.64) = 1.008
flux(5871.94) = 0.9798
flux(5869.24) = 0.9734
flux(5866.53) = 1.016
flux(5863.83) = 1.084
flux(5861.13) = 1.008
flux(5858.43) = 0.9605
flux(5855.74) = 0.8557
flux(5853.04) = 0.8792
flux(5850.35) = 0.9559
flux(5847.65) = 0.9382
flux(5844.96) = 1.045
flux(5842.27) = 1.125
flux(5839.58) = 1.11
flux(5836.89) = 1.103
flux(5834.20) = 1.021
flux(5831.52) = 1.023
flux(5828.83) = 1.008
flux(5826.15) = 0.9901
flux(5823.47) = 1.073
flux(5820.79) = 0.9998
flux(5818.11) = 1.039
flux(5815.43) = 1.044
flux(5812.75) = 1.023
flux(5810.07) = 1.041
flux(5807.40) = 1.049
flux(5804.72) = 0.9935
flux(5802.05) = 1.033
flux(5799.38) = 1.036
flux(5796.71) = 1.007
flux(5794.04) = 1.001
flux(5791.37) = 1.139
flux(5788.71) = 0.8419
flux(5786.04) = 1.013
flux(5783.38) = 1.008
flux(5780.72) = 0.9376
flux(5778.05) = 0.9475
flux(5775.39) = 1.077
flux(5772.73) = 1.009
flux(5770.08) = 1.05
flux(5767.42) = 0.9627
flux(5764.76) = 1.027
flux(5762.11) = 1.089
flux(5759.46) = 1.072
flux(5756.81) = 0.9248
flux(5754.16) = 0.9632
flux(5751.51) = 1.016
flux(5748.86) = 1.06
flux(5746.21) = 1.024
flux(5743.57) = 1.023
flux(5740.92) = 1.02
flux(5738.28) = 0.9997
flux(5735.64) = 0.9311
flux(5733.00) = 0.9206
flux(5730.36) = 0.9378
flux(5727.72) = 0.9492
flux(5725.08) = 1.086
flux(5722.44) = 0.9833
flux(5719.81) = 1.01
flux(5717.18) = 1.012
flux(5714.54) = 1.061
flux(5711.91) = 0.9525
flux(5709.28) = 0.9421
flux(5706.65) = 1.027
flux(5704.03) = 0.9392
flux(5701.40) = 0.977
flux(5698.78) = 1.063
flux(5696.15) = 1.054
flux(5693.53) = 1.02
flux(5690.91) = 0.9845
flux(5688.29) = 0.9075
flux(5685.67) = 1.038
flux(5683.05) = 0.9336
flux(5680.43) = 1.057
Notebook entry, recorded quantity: 1.48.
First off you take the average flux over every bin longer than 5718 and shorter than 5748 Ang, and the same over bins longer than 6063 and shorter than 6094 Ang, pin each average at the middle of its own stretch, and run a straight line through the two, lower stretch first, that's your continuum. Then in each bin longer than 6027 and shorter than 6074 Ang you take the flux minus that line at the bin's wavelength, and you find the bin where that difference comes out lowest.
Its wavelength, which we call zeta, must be 6069.90 Ang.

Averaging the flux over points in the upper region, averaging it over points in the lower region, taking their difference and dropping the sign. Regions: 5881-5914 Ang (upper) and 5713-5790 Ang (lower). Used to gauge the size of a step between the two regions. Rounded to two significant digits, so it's 0.10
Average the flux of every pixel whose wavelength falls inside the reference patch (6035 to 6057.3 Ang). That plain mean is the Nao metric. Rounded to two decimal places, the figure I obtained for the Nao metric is 1.05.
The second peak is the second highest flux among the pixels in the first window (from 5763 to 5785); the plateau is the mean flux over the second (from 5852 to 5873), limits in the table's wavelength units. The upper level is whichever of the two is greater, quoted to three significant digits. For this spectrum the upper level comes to 1.05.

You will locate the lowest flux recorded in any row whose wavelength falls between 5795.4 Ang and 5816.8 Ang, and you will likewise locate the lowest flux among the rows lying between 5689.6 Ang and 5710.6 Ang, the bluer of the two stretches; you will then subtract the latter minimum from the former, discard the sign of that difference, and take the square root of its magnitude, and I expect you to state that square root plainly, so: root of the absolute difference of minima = 0.23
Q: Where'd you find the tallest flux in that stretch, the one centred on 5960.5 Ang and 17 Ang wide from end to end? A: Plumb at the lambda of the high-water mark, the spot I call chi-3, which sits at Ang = 5964.60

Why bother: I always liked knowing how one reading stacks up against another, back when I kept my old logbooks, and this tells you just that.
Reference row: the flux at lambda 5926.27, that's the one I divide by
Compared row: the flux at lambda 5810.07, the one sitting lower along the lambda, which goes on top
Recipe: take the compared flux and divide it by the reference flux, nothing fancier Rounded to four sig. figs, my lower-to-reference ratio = 1.024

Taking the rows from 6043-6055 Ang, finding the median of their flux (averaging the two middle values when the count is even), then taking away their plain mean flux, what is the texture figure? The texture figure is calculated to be 0.002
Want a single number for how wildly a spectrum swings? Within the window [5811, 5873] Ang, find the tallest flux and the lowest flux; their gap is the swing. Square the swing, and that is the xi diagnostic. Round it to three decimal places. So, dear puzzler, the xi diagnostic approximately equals 0.073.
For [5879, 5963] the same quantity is 0.101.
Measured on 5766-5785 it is 0.019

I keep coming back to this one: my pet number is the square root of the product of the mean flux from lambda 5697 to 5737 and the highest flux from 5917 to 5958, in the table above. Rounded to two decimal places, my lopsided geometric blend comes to 1.02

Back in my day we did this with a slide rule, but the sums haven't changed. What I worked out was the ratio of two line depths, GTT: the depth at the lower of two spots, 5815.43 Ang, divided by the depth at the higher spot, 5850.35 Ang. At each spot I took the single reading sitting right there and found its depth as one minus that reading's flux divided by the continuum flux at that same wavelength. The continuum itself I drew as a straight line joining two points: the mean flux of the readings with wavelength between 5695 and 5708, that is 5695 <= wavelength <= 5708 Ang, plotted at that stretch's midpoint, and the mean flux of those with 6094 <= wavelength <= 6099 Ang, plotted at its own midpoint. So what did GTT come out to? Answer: 0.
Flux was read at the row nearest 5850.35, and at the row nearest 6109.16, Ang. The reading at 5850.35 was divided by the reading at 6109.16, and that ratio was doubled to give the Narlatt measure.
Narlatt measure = 1.98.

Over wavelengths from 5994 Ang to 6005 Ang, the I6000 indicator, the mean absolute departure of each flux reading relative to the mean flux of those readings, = 0.03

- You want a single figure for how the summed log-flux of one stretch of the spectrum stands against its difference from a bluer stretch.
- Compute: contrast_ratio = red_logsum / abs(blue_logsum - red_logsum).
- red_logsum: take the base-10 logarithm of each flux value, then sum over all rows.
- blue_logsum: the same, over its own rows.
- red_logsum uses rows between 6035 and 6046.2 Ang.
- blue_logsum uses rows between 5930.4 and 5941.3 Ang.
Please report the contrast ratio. 1.7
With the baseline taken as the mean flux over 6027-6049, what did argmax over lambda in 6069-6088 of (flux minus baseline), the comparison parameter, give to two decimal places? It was 6072.70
